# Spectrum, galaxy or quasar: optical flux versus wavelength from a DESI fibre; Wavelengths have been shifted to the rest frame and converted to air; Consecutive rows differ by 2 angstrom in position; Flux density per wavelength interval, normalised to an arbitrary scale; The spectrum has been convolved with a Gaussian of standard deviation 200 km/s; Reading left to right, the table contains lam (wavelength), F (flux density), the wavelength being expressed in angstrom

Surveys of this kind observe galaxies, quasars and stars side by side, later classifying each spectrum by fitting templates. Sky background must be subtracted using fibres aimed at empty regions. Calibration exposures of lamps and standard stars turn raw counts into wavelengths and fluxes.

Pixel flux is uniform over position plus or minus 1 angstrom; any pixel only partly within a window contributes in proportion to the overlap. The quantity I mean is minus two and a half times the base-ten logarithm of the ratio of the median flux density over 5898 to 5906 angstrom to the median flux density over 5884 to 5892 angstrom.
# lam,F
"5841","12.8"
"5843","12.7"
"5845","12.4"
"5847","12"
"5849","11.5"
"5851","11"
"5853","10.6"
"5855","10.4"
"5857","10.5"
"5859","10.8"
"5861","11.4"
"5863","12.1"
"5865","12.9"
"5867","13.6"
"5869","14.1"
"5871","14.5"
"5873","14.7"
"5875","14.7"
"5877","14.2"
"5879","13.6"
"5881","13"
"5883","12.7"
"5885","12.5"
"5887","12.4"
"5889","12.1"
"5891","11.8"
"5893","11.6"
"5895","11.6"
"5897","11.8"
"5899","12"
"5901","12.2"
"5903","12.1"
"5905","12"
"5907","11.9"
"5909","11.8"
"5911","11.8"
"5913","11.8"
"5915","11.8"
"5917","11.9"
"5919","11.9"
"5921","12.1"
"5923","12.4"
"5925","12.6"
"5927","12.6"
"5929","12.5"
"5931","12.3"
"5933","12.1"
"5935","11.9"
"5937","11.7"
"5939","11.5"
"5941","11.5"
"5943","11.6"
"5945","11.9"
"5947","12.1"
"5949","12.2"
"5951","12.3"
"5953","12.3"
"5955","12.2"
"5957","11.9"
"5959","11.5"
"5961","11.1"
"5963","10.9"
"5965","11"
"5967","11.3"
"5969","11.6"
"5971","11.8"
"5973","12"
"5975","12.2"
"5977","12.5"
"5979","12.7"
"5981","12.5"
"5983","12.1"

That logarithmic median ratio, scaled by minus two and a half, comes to 0.018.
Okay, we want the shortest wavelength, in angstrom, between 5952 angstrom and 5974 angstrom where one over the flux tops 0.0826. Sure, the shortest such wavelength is 5957 angstrom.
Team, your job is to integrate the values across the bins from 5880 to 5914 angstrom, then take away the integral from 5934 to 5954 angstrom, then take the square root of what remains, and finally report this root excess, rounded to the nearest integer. 13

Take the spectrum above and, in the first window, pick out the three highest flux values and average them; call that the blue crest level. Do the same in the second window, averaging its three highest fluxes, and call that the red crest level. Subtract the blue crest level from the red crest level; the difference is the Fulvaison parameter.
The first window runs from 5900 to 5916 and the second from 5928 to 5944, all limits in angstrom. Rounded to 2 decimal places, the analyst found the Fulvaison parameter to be 0.20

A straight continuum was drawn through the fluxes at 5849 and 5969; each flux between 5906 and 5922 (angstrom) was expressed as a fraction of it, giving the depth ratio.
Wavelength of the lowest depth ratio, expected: 5915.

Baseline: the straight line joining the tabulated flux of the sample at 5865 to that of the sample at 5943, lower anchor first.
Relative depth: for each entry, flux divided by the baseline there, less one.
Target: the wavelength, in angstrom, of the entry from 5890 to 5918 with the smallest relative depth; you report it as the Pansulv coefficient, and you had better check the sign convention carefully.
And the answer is 5893 angstrom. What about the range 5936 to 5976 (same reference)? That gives 5963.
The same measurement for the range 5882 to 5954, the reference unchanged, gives 5893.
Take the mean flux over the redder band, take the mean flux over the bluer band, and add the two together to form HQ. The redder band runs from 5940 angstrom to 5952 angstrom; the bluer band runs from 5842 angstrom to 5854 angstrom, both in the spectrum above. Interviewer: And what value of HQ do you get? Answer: 23.6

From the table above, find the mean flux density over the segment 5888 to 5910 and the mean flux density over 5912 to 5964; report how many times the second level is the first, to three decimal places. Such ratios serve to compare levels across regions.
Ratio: 1.004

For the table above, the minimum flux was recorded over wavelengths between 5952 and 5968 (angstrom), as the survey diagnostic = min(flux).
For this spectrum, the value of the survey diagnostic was 10.9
